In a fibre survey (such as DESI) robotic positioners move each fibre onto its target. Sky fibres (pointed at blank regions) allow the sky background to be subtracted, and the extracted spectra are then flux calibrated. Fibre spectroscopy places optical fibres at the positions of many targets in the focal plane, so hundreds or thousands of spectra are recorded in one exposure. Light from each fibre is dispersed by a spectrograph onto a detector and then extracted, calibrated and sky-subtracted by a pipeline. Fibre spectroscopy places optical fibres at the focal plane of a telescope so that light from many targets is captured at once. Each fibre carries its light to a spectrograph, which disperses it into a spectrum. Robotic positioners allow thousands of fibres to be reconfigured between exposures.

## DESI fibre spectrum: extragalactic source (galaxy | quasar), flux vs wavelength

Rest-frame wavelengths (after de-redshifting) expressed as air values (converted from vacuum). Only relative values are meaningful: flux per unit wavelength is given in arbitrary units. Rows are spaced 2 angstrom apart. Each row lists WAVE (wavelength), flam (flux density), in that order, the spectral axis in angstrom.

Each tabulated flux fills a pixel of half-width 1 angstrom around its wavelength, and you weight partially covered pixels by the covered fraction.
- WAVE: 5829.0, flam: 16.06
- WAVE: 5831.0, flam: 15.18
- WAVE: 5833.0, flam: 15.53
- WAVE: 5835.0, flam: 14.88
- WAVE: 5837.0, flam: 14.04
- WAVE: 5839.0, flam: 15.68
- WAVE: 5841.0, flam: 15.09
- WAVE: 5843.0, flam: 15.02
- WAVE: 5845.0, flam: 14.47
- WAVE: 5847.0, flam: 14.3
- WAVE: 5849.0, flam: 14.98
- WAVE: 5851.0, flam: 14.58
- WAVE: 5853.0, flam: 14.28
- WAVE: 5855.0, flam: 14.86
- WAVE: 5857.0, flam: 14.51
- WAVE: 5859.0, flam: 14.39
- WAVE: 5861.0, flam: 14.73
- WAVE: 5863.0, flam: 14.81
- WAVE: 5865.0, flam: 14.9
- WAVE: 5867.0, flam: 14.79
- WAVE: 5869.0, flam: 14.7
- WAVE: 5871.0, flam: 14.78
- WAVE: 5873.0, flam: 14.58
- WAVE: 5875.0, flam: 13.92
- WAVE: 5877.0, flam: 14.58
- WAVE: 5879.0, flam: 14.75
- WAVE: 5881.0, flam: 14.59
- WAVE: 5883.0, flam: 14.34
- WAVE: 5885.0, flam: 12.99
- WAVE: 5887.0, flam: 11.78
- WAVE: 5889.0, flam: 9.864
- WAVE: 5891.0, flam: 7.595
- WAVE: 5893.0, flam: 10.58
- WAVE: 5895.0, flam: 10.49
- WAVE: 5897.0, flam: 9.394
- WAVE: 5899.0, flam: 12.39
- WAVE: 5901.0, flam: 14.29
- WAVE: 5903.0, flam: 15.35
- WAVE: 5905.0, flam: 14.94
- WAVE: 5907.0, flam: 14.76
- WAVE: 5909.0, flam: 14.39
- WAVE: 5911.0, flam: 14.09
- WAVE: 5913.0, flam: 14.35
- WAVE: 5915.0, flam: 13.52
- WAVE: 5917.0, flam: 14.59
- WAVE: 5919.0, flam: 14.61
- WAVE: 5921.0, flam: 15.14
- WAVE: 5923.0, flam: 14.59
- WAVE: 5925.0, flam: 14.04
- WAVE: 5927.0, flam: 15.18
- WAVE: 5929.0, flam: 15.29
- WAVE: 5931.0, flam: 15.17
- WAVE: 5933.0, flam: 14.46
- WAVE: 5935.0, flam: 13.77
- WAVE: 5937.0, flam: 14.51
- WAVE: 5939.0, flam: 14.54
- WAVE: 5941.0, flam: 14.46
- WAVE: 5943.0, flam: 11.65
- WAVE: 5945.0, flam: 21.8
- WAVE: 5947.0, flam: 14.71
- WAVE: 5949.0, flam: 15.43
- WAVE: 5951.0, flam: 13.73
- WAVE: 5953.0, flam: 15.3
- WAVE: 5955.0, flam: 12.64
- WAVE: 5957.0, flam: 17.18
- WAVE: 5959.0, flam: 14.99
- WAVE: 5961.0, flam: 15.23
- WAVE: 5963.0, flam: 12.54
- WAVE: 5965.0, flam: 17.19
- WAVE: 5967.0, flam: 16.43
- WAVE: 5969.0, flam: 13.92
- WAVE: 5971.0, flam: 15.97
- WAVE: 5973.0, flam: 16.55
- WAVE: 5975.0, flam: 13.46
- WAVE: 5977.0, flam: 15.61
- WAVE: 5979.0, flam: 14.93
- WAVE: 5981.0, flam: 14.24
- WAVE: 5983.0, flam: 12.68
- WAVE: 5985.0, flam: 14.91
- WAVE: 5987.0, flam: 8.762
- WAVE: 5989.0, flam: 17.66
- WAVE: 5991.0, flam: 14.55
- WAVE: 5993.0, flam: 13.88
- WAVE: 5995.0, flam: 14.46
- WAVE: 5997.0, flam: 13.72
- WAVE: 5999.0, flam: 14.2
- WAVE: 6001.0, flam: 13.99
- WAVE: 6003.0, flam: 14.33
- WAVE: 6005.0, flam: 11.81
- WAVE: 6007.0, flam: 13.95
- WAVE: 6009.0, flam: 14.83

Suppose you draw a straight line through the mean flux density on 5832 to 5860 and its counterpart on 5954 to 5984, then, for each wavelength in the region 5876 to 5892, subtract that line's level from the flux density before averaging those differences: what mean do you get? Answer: -2.2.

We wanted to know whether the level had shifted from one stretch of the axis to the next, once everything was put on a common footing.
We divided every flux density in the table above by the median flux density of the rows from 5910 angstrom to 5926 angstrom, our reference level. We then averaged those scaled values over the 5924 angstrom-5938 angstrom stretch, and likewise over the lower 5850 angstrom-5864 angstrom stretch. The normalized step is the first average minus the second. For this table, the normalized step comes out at 0.00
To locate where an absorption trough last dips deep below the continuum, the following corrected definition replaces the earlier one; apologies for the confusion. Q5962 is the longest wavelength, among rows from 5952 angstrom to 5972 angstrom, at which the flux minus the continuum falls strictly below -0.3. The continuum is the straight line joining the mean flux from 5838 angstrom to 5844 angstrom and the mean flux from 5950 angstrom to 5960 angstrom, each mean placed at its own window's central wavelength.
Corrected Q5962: 5969.0 angstrom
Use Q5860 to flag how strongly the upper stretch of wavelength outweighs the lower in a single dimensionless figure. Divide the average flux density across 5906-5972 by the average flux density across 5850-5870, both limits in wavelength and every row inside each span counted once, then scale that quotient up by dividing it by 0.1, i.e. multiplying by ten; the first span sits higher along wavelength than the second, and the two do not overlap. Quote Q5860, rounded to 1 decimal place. 10.1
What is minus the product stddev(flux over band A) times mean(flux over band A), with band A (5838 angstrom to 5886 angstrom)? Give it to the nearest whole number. -7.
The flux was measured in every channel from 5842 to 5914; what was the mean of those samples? 13.7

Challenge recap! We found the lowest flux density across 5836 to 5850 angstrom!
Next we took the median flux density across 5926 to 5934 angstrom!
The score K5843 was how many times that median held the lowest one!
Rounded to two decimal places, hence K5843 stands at 1.08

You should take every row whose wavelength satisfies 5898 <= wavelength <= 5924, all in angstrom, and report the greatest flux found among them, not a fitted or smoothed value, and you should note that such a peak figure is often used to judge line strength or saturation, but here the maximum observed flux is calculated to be 15.35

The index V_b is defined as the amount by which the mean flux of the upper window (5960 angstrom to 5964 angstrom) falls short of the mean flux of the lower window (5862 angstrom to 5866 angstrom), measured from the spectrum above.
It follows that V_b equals 0.97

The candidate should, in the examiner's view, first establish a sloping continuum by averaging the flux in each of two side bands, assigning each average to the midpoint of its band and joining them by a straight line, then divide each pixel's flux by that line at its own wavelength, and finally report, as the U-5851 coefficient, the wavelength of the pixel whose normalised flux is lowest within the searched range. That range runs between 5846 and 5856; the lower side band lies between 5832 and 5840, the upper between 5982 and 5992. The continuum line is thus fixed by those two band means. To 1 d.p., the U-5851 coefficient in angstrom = 5847.0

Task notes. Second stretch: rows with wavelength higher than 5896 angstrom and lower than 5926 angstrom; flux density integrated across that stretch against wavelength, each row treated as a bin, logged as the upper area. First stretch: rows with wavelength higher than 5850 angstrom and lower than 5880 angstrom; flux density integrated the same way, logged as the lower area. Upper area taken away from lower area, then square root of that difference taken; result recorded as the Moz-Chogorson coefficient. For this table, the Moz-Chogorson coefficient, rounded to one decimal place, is 4.2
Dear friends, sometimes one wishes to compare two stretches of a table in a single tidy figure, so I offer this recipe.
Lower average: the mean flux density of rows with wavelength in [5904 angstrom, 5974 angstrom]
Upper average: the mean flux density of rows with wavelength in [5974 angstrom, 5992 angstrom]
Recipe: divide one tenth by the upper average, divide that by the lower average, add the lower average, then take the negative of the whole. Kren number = -14.9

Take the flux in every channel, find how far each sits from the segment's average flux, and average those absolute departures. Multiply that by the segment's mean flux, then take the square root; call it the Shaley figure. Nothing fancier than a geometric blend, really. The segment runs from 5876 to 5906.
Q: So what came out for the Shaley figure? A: 5.11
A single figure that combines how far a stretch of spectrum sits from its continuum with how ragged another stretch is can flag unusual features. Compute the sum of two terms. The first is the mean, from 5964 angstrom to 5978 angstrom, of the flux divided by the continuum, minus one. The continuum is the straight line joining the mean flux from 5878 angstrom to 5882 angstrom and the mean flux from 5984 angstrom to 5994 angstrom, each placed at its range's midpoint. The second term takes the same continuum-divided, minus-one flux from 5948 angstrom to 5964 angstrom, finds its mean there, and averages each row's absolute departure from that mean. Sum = 0.20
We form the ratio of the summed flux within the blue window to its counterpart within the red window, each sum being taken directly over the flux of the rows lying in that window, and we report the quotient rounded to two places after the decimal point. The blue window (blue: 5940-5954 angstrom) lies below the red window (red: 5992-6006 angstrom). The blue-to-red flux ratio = 1.11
